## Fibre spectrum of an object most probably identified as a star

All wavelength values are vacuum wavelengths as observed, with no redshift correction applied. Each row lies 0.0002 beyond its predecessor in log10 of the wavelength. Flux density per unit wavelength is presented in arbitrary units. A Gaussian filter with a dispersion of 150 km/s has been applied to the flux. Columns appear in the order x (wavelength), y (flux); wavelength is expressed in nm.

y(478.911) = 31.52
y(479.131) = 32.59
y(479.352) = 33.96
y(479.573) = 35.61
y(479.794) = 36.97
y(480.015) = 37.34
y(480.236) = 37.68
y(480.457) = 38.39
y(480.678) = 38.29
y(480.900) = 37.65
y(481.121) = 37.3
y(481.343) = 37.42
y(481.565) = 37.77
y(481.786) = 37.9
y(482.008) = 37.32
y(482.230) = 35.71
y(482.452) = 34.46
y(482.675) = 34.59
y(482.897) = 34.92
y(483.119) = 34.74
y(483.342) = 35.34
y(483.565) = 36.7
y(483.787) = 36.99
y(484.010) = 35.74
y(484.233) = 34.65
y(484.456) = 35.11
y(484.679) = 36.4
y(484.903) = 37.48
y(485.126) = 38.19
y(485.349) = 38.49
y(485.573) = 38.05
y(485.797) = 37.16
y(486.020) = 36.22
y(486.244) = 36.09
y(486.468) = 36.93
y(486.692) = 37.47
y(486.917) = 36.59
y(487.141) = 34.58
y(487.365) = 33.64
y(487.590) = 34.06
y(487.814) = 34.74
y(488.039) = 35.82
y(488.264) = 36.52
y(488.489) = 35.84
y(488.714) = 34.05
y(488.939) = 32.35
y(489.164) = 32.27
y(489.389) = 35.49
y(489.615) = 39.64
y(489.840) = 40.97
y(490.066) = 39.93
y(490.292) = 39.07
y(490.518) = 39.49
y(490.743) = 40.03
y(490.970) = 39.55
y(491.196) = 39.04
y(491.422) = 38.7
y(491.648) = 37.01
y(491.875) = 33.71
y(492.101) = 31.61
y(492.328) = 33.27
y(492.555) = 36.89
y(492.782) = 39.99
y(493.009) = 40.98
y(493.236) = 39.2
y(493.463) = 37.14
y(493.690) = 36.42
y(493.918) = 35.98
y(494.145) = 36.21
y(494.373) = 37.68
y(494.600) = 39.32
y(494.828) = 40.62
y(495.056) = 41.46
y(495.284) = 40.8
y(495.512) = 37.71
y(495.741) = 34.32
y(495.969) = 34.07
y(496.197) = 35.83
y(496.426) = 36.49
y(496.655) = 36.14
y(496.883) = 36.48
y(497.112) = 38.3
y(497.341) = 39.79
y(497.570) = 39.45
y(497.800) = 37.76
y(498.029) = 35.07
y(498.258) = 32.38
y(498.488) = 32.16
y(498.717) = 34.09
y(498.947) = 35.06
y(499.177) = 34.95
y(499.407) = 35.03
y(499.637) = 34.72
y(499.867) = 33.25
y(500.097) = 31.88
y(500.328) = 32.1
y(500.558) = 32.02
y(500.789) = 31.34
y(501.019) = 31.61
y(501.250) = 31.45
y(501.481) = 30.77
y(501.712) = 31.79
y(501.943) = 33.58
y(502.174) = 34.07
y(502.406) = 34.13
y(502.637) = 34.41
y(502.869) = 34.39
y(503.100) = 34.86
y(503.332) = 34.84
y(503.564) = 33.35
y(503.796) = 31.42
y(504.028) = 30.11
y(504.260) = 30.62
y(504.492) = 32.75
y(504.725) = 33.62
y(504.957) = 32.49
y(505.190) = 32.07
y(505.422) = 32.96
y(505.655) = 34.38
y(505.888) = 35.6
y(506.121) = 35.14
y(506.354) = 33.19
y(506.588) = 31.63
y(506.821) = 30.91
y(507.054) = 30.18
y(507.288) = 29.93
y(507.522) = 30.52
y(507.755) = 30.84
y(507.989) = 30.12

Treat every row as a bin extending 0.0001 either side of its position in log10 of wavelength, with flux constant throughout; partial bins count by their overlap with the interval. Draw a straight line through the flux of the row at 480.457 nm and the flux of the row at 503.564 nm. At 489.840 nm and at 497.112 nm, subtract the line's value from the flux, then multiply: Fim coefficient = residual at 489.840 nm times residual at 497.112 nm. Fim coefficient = 16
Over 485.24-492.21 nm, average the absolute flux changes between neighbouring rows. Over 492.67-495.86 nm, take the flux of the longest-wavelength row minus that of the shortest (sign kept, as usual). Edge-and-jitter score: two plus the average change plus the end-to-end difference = -2.5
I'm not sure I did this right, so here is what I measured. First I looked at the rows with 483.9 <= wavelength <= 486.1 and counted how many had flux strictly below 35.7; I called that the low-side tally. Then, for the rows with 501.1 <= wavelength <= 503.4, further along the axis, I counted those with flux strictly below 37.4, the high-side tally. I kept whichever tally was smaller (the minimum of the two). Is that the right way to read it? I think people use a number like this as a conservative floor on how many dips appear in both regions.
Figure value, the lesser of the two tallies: 2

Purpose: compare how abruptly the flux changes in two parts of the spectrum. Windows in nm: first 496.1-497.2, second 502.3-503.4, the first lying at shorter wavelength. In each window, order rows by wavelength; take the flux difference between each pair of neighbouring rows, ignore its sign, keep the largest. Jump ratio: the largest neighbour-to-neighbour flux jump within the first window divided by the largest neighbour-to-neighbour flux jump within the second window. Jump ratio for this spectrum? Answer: 3.9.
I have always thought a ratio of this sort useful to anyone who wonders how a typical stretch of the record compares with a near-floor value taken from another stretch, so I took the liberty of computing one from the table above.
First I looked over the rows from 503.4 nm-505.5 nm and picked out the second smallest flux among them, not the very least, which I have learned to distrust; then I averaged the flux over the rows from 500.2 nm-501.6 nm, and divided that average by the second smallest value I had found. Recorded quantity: 1.03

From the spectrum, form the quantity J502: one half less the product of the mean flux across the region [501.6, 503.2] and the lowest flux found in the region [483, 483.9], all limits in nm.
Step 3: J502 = -1177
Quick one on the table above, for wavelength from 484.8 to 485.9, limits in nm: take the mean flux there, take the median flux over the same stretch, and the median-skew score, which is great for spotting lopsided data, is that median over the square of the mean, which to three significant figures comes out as 0.0265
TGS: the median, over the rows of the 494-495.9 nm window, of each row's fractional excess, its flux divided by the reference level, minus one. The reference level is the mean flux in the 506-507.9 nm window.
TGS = 0.22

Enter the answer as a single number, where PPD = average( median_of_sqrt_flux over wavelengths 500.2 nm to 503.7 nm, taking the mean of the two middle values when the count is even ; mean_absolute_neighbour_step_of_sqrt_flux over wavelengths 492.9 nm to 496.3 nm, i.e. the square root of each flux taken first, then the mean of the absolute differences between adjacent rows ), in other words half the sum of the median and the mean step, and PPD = 2.944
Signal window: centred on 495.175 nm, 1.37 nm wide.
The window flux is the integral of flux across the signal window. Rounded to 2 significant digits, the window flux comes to 53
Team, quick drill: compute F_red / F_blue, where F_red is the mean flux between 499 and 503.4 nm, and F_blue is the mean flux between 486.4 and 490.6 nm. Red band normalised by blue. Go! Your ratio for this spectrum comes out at 0.92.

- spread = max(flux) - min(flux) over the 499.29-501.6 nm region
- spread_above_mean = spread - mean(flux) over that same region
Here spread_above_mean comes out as -28.2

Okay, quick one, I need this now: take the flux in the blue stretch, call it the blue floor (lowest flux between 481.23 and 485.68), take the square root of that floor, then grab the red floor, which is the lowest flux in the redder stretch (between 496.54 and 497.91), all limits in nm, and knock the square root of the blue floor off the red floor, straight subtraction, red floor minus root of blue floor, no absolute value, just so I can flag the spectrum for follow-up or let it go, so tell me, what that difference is 30.3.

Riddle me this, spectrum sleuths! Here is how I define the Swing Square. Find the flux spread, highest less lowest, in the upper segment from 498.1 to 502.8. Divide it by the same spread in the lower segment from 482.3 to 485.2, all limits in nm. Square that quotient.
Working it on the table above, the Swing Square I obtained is 1.3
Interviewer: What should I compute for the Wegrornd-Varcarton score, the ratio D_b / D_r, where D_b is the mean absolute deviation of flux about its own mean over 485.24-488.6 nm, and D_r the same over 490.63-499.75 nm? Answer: 0.5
